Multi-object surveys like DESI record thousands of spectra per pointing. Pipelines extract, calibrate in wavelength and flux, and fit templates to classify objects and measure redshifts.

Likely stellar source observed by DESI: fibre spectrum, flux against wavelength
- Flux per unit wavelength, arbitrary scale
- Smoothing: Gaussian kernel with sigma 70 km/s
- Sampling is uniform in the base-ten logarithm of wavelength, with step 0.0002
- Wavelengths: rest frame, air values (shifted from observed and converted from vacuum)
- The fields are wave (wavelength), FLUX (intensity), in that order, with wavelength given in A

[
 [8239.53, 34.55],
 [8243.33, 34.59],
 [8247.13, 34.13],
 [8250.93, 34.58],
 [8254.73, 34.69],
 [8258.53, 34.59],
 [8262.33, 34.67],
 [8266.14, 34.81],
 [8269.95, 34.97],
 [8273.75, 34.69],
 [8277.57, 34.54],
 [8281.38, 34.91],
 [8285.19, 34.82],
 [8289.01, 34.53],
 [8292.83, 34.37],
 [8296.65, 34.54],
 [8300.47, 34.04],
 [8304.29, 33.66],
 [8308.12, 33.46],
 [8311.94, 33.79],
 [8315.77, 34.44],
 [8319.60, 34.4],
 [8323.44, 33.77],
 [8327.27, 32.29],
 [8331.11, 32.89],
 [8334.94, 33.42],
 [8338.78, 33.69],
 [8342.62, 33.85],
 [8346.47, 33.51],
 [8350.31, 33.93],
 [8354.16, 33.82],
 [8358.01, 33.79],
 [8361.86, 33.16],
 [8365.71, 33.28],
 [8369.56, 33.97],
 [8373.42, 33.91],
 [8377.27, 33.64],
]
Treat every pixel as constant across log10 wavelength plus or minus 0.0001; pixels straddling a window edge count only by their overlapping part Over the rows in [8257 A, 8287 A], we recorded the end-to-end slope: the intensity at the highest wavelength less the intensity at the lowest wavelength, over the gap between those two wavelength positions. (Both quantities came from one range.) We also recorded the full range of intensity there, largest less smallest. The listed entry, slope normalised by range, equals 0.02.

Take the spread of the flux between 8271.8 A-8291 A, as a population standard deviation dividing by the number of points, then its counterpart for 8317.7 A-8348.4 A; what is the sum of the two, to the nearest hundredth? 0.75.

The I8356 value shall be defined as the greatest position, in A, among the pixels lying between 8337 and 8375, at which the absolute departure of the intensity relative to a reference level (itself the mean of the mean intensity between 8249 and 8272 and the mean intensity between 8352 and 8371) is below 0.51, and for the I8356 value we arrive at 8373.42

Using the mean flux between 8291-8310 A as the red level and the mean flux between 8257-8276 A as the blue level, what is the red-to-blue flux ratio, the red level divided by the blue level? 0.979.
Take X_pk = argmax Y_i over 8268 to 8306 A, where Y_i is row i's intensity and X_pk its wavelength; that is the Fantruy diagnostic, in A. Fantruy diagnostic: 8269.95 A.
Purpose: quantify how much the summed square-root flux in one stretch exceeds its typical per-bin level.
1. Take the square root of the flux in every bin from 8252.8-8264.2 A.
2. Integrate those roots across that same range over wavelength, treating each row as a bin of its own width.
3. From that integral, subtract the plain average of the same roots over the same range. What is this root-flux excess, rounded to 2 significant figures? 61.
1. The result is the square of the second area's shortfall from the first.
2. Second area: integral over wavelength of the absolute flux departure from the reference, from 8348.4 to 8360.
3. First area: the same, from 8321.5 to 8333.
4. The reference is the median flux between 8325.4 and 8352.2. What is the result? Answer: 17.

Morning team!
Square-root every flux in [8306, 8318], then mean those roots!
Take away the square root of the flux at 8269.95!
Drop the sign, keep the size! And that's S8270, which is 0.09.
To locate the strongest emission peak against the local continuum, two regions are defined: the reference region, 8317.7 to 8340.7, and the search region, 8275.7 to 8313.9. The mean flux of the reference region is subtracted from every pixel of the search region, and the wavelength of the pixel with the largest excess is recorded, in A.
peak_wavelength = 8281.38 A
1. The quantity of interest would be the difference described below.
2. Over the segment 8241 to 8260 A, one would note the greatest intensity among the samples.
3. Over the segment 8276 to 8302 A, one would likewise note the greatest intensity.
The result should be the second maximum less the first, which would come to 0.22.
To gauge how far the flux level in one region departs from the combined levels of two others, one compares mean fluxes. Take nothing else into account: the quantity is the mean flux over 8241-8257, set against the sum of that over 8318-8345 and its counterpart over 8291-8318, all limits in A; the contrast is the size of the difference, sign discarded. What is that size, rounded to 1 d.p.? 33.0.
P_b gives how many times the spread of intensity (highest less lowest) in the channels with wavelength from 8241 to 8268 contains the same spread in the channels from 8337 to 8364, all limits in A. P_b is 0.88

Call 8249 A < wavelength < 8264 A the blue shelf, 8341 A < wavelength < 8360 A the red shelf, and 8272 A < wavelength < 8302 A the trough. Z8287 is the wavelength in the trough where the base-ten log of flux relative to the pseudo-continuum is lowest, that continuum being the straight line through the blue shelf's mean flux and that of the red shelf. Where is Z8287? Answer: 8300.47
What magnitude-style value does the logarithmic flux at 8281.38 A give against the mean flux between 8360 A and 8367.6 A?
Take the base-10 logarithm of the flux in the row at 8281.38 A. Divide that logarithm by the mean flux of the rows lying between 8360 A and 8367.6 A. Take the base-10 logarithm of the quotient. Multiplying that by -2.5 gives 3.333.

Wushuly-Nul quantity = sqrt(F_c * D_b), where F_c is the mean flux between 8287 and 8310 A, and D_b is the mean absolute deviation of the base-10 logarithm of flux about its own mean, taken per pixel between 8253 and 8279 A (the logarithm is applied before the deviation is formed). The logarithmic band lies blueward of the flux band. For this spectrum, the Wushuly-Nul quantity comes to 0.21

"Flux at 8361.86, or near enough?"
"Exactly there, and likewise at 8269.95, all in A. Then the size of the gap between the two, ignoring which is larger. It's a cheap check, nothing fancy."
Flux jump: 1.8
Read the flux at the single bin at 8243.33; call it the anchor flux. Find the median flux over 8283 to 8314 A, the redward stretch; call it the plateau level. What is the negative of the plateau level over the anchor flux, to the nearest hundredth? -0.99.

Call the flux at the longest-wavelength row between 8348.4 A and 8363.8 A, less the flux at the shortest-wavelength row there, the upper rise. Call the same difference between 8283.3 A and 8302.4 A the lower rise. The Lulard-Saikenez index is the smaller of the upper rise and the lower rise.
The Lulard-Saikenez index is -0.8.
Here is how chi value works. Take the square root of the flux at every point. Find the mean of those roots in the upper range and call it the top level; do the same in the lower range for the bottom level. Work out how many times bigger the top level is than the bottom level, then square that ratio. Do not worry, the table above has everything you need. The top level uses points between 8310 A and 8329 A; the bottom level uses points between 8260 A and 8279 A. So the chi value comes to 0.97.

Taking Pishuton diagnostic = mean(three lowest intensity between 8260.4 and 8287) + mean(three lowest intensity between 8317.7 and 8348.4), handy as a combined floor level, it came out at 67.5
